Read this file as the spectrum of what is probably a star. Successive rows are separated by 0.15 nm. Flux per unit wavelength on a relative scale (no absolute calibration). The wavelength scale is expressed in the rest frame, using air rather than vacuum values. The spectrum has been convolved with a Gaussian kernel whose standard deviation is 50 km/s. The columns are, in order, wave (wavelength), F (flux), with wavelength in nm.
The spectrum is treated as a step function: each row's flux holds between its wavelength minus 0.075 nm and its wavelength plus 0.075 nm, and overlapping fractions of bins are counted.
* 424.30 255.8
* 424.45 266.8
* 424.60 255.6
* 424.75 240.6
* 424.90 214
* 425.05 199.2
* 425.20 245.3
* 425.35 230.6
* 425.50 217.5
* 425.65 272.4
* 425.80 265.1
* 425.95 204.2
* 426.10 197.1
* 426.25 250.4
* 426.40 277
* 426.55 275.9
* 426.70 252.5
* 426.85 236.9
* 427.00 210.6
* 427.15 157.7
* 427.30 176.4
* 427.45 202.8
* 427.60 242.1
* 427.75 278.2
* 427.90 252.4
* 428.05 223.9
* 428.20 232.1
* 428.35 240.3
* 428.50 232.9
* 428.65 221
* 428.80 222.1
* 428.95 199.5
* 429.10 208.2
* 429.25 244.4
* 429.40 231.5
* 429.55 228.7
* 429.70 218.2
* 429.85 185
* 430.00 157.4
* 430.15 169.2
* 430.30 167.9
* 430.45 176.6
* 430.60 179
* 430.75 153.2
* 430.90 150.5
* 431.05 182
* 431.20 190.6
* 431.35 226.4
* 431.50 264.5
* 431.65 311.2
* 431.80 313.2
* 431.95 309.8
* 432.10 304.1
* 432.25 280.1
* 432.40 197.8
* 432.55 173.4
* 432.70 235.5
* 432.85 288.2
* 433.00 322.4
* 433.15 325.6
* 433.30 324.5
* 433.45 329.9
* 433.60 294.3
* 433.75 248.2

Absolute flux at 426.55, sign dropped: 276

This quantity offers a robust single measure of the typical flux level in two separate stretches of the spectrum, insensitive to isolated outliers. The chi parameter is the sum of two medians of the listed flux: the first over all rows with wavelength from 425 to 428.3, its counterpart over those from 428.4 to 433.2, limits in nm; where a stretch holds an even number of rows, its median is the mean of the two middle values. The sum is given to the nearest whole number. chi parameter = 456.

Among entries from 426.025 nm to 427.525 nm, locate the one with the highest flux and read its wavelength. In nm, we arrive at 426.40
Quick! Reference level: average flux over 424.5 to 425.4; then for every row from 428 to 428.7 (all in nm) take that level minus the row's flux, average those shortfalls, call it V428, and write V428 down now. 1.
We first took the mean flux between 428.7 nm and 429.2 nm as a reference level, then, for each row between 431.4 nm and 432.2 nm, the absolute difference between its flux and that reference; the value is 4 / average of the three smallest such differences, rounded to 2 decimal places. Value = 0.05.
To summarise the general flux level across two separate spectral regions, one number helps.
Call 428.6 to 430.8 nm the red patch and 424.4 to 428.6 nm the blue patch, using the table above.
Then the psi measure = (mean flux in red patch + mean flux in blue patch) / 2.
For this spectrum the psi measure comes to 216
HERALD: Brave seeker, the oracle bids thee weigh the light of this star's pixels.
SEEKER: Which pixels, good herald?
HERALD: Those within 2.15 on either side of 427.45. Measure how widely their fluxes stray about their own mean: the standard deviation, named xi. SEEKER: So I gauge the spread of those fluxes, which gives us 29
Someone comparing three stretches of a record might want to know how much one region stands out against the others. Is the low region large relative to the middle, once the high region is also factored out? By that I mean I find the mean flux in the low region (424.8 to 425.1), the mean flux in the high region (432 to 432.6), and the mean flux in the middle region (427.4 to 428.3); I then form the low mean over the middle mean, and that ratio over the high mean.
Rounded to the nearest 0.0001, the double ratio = 0.0036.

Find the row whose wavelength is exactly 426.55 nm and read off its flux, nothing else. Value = 275.9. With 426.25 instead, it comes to 250.4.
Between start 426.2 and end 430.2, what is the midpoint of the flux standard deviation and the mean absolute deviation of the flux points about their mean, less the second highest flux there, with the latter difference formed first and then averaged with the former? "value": -109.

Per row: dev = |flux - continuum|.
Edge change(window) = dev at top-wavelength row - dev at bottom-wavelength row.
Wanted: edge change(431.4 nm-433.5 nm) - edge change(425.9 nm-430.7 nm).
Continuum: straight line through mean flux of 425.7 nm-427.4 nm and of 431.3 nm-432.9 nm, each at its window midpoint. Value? -3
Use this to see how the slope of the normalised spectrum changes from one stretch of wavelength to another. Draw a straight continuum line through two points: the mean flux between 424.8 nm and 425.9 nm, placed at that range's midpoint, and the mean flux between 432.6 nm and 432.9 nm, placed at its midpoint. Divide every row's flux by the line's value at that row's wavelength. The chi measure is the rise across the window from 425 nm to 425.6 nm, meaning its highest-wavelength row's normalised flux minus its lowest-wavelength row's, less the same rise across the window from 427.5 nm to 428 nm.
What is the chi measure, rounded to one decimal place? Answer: 0.0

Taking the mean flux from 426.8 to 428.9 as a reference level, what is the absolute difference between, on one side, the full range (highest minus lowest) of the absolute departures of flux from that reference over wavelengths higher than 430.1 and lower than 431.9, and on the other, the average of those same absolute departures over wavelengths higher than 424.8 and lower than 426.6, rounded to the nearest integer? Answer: 59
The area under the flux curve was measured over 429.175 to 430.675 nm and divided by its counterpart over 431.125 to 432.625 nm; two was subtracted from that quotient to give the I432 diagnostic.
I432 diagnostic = -1.24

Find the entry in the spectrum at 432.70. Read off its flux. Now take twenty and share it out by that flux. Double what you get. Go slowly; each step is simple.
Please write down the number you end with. 0.170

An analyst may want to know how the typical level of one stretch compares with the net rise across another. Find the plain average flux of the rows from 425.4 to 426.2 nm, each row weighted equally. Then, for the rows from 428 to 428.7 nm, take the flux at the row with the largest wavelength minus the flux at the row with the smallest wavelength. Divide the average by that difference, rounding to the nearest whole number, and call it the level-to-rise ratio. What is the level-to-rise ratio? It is -80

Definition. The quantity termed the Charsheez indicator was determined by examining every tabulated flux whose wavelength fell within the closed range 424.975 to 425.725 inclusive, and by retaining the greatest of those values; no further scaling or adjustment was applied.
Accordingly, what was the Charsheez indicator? 272.4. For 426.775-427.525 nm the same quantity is 236.9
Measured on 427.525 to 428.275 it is 278.2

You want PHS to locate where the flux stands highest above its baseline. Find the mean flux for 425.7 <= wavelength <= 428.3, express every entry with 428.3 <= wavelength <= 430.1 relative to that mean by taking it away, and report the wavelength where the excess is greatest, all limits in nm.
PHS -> 429.25 nm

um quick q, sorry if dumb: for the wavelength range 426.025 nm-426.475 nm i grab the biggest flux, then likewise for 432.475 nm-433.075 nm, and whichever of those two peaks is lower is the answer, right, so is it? 277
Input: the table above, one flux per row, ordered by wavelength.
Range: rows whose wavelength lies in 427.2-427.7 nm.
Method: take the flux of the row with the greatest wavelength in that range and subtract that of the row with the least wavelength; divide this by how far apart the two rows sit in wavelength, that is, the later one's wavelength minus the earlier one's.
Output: 219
